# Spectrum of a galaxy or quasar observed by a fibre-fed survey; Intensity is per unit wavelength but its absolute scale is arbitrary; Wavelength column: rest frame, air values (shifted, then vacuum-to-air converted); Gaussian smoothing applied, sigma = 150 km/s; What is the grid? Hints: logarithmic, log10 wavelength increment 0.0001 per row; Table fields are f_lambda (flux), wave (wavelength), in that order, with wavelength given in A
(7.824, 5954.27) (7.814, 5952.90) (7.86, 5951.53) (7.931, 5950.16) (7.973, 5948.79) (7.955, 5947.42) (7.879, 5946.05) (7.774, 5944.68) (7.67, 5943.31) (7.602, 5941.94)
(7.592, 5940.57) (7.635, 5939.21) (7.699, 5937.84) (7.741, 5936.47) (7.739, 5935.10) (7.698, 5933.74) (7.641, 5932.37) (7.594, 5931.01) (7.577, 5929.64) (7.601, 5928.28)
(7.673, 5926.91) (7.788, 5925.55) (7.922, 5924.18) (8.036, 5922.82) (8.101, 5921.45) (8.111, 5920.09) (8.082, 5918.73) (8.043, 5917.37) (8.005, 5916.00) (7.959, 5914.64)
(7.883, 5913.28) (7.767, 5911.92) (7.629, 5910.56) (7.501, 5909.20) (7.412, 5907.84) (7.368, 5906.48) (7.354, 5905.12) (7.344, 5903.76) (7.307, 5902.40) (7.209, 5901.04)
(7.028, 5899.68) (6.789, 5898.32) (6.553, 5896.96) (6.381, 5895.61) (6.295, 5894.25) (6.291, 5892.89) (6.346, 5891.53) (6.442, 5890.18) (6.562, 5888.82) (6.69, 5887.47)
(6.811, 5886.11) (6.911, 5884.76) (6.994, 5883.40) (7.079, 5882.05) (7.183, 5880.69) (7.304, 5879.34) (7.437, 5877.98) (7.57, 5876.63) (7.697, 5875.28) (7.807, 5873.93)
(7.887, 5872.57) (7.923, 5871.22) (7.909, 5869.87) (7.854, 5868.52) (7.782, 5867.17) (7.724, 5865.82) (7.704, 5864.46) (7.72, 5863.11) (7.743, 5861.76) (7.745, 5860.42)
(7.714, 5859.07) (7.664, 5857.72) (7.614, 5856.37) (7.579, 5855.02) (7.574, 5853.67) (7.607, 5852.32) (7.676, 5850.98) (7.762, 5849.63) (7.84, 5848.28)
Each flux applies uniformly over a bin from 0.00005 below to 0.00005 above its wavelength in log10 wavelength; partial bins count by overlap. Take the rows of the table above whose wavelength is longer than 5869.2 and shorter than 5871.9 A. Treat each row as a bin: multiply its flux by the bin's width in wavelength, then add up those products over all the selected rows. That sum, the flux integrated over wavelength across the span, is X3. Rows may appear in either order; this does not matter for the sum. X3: 21.4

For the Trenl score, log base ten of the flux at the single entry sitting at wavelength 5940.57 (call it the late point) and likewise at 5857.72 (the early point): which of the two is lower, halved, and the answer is 0.440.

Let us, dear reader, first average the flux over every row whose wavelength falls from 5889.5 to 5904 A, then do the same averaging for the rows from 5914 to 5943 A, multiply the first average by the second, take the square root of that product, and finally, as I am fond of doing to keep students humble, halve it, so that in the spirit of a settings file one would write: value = 3.62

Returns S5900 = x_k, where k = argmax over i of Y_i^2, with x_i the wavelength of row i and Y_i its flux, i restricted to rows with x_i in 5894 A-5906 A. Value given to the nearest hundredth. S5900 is 5905.12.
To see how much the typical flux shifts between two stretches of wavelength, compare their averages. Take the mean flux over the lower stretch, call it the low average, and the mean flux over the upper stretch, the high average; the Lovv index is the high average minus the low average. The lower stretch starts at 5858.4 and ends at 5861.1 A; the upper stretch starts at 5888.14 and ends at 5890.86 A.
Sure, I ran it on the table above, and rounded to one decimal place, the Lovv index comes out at -1.2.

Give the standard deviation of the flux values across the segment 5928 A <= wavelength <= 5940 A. 0.06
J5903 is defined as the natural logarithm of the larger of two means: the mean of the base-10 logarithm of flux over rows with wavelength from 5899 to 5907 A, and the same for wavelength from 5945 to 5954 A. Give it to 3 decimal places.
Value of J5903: -0.108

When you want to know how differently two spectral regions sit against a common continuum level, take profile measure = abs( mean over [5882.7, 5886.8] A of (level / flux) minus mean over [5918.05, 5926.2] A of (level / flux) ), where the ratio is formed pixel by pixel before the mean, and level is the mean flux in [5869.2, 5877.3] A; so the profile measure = 0.16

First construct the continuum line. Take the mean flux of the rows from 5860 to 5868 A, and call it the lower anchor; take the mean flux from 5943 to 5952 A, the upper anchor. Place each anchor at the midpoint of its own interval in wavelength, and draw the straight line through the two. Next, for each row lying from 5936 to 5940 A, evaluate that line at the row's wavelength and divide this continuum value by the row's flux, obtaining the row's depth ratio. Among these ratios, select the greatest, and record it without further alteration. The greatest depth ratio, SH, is 1.03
